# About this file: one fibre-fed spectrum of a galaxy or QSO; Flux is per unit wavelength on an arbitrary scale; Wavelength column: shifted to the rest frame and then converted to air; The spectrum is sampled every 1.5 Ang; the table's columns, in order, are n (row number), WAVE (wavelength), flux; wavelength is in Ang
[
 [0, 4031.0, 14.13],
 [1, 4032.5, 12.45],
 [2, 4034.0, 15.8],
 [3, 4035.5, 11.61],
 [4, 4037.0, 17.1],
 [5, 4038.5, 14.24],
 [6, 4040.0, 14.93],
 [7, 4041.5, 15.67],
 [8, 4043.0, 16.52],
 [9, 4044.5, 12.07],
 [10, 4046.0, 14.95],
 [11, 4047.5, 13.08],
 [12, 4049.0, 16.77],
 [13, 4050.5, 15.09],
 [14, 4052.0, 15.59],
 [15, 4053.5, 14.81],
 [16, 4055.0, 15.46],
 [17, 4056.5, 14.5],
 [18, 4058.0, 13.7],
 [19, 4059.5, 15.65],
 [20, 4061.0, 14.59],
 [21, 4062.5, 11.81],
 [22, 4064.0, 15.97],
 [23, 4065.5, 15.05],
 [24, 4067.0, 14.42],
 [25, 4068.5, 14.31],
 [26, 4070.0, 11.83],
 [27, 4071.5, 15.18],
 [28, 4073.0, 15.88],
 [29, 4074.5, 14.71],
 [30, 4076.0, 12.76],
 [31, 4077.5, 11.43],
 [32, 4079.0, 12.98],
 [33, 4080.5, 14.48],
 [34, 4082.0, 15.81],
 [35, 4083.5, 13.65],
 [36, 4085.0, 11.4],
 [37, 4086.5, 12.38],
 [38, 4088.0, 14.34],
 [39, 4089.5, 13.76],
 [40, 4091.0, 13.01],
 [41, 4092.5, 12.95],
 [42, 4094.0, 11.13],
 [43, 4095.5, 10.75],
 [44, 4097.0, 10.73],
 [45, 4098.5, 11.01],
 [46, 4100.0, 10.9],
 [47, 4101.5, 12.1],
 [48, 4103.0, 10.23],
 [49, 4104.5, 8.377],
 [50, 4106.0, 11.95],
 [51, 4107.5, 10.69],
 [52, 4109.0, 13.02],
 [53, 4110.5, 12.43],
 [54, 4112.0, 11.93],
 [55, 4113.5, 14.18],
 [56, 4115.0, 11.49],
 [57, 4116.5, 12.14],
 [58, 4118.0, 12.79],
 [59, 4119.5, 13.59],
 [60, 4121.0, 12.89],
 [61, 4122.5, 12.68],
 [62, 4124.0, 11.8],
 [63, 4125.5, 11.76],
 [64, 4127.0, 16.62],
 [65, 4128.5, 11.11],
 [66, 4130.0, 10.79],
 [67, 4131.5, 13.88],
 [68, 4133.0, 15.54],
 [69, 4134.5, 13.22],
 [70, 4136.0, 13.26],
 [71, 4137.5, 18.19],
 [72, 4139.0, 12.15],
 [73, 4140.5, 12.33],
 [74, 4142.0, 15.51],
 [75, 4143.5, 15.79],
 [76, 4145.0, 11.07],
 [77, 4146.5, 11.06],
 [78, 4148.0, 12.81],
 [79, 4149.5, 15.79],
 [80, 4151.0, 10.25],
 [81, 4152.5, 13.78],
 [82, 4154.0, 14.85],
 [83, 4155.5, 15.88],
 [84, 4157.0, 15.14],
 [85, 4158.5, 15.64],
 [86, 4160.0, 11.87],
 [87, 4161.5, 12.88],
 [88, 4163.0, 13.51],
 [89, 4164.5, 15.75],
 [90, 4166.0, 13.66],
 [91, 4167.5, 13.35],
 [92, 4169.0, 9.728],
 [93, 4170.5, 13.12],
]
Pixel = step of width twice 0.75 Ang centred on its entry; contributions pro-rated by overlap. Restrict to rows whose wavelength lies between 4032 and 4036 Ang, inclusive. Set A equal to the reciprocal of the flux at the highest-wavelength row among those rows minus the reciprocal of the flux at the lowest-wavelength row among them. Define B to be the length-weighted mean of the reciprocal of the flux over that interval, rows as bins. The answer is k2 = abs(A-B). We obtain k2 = 0.0699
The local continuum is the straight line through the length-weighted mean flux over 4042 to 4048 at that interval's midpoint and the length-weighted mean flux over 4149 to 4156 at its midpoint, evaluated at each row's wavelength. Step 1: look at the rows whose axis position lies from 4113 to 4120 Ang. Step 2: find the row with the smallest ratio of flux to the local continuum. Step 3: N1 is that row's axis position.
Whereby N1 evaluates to 4115.0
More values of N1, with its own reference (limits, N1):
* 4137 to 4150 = 4146.5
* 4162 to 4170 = 4169.0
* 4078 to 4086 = 4085.0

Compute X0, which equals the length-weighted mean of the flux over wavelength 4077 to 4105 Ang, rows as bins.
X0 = 12.2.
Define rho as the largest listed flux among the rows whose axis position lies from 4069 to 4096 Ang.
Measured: 15.88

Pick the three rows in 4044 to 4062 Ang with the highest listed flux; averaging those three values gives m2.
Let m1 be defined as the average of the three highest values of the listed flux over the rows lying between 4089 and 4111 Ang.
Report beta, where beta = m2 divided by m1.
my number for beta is 1.21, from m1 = 13.3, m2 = 16.0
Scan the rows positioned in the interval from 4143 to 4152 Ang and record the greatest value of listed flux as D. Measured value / 15.79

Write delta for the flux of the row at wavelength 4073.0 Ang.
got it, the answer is 15.88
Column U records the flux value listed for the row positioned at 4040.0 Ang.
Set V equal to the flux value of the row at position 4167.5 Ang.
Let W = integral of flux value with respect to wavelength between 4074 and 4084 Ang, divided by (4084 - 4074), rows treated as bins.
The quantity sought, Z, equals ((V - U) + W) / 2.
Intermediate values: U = 14.93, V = 13.35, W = 13.7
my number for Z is 6.0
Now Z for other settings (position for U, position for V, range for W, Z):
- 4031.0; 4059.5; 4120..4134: 7.3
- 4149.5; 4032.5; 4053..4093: 5.3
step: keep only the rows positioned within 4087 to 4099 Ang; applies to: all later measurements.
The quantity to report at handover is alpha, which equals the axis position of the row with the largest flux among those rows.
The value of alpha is 4088.0 Ang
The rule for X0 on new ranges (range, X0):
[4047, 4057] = 15.1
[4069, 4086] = 13.6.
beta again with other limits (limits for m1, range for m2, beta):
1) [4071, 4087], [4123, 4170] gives 1.08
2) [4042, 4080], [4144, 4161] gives 0.96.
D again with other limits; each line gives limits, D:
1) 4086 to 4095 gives 14.34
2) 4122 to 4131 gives 16.62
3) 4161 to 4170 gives 15.75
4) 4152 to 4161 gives 15.88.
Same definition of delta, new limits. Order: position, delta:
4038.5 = 14.24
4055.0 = 15.46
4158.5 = 15.64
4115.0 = 11.49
